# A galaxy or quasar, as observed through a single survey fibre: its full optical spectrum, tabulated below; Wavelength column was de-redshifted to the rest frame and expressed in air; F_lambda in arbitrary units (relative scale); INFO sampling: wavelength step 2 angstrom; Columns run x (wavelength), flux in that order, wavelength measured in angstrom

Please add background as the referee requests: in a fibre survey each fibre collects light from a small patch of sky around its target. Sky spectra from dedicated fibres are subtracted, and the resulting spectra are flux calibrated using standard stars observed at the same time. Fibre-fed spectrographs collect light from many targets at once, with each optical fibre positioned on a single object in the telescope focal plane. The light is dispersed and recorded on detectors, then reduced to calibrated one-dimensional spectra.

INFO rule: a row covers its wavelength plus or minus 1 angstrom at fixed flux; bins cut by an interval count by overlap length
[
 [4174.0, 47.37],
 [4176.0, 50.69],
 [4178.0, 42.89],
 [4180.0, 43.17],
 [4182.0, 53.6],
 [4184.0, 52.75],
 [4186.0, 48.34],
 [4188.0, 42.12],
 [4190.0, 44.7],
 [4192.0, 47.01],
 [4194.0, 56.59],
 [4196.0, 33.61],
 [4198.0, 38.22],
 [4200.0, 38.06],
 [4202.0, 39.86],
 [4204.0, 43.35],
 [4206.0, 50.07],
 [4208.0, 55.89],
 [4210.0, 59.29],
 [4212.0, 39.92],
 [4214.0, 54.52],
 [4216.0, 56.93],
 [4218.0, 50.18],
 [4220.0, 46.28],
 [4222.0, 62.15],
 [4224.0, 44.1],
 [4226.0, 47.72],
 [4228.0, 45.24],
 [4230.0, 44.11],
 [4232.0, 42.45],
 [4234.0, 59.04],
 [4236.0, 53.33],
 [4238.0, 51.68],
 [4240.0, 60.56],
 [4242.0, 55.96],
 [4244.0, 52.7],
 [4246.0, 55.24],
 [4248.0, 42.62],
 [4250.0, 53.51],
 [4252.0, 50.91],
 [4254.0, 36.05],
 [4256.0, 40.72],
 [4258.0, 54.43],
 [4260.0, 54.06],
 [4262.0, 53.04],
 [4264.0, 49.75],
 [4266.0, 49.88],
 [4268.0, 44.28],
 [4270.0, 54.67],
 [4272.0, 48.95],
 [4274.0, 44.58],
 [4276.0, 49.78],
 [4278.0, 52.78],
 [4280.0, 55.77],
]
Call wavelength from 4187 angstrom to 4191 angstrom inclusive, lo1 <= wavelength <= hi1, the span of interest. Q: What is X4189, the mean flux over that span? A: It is 43.4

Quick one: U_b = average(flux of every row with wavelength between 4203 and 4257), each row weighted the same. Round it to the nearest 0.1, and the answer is 50.2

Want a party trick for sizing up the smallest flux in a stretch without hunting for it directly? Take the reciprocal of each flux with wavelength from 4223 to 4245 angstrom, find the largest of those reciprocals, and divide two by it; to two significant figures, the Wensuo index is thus 85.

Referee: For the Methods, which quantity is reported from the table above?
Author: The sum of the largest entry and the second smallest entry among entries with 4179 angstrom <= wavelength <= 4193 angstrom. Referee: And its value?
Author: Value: 97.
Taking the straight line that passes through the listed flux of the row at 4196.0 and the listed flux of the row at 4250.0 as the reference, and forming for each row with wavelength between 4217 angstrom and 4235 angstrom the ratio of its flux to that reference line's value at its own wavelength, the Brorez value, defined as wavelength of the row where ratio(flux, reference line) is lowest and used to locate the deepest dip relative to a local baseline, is 4232.0 angstrom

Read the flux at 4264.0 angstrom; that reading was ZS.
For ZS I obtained 49.75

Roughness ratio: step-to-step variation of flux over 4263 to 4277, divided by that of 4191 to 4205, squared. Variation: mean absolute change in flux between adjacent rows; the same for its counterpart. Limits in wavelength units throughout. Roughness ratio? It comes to 0.54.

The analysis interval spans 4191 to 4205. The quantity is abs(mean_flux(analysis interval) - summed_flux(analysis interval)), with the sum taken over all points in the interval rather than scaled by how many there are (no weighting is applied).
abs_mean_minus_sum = 254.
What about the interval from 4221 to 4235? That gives 296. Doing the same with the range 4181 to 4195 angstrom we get 296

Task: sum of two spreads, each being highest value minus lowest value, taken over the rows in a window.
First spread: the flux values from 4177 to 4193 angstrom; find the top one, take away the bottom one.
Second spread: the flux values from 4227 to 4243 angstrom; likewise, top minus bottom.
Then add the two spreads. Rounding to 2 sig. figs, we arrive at 30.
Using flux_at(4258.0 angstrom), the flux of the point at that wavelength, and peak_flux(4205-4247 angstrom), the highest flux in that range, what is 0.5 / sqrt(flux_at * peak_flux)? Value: 0.0086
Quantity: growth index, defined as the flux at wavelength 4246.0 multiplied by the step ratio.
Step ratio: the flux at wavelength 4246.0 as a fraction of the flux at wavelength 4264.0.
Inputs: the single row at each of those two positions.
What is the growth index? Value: 61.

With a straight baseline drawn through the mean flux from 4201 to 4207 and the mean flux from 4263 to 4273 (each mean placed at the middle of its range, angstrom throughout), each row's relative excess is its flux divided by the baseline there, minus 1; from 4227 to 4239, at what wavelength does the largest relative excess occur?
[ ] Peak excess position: 4234.0 angstrom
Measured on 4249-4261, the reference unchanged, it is 4258.0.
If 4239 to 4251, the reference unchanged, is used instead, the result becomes 4240.0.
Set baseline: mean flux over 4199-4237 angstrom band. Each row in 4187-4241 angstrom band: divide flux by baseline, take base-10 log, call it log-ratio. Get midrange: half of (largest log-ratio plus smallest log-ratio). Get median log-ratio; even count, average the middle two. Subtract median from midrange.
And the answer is -0.01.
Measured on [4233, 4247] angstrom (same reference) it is 0.01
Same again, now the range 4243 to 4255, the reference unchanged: -0.06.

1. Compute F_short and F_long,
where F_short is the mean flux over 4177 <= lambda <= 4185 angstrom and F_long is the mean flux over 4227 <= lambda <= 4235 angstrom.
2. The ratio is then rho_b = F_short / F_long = 1.01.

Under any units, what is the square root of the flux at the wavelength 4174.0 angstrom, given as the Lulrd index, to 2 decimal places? 6.88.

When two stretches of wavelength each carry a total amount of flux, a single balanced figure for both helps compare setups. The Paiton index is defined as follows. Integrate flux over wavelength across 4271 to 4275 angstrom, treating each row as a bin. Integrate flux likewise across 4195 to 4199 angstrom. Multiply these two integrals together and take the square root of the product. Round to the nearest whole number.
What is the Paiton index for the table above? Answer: 164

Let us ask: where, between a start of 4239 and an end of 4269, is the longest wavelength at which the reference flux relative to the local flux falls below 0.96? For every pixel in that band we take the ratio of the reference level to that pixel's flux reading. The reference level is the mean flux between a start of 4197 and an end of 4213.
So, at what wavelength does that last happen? 4266.0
